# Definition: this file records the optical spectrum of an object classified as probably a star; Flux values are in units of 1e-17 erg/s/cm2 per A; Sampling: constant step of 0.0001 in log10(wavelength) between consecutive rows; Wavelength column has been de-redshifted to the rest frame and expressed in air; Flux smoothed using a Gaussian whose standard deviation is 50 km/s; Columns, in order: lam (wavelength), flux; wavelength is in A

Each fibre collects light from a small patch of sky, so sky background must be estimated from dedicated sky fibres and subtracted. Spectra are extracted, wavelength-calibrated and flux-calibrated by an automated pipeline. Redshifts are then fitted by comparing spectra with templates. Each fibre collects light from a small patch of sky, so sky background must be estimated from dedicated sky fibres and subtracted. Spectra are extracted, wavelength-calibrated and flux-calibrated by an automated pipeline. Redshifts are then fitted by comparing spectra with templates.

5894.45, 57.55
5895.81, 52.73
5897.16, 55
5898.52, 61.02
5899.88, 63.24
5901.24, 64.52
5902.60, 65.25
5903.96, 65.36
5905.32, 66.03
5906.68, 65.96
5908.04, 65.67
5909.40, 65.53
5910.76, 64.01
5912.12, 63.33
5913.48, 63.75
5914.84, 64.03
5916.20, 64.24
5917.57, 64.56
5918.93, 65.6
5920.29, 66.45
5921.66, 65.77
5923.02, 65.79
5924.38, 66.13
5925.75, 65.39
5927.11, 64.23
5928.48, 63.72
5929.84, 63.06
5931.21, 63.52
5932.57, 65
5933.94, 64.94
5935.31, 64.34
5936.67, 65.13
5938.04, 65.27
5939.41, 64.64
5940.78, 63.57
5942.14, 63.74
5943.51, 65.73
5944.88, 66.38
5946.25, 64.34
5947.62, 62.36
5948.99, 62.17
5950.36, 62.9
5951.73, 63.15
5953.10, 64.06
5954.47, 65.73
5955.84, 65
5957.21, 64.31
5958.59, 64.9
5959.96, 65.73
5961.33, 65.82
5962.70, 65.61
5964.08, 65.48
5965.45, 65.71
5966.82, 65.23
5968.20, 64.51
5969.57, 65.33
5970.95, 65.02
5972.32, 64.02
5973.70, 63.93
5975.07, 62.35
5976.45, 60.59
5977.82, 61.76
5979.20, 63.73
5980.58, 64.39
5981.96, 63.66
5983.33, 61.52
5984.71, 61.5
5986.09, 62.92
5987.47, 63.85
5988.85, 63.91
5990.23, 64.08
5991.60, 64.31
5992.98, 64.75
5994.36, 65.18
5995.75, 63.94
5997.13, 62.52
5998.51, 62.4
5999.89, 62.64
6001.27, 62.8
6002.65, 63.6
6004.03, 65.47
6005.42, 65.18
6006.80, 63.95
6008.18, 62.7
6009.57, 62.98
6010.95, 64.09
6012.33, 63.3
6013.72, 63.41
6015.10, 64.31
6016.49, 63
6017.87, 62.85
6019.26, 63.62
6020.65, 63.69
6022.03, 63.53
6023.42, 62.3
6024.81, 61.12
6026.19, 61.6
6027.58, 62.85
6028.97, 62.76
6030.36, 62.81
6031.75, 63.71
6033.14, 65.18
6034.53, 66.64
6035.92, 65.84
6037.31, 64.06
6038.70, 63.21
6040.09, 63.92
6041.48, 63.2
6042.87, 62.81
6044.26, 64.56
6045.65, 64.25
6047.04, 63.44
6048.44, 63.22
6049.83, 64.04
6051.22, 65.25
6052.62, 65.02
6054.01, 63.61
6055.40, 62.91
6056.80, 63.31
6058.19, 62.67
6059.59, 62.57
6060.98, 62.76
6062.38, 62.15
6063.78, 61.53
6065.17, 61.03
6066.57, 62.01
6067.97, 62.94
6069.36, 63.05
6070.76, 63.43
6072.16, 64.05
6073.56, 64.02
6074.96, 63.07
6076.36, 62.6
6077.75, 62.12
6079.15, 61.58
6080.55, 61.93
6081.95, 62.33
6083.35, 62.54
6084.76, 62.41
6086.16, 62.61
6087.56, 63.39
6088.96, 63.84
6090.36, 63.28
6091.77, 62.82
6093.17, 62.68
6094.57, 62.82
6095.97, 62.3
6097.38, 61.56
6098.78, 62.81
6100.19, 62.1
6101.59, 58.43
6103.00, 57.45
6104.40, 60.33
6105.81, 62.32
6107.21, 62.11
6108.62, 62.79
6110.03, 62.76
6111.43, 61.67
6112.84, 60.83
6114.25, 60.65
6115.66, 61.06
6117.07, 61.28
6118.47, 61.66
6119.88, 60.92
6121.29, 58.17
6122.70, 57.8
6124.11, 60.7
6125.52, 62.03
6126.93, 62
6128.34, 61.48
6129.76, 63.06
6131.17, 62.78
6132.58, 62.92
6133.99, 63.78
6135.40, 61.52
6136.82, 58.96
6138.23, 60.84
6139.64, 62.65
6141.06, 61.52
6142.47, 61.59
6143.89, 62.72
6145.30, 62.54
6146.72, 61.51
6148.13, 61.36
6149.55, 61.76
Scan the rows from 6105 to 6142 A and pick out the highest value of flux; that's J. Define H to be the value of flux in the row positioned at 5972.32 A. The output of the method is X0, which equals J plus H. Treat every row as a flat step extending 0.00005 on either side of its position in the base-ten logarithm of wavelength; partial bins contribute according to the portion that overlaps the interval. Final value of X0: 127.8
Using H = 64.02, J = 63.78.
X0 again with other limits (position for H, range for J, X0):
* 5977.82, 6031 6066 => 128.4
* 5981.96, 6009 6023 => 128.0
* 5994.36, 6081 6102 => 129.0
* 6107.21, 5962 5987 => 127.8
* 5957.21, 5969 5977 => 129.6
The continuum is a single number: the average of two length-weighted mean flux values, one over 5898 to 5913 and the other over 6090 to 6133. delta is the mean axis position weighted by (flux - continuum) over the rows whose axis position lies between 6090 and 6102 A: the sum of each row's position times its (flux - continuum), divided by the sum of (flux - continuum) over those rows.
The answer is 6099.8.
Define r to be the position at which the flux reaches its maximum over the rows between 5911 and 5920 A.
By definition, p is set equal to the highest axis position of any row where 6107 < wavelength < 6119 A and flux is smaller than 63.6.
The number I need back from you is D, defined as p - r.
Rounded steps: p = 6118.47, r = 5918.93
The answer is 199.5 A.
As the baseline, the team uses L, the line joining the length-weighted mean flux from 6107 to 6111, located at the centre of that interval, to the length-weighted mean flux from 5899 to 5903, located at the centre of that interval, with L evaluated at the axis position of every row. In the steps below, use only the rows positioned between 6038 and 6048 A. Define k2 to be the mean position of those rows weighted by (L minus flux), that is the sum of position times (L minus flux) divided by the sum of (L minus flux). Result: 6043.9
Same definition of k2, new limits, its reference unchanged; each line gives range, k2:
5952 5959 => 5955.9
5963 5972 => 5967.2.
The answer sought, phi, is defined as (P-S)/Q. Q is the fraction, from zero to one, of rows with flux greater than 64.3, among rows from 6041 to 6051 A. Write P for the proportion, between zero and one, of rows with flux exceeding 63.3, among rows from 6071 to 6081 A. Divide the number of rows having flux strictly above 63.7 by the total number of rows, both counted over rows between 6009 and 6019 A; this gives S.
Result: 0.0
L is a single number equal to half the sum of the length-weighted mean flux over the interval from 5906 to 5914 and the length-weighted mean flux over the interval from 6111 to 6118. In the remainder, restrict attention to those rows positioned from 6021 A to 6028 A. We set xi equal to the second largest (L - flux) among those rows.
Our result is 1.3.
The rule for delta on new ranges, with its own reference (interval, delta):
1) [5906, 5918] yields 5910.9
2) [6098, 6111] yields 6103.2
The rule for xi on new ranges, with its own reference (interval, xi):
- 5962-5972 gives -2.1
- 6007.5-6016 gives -0.1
